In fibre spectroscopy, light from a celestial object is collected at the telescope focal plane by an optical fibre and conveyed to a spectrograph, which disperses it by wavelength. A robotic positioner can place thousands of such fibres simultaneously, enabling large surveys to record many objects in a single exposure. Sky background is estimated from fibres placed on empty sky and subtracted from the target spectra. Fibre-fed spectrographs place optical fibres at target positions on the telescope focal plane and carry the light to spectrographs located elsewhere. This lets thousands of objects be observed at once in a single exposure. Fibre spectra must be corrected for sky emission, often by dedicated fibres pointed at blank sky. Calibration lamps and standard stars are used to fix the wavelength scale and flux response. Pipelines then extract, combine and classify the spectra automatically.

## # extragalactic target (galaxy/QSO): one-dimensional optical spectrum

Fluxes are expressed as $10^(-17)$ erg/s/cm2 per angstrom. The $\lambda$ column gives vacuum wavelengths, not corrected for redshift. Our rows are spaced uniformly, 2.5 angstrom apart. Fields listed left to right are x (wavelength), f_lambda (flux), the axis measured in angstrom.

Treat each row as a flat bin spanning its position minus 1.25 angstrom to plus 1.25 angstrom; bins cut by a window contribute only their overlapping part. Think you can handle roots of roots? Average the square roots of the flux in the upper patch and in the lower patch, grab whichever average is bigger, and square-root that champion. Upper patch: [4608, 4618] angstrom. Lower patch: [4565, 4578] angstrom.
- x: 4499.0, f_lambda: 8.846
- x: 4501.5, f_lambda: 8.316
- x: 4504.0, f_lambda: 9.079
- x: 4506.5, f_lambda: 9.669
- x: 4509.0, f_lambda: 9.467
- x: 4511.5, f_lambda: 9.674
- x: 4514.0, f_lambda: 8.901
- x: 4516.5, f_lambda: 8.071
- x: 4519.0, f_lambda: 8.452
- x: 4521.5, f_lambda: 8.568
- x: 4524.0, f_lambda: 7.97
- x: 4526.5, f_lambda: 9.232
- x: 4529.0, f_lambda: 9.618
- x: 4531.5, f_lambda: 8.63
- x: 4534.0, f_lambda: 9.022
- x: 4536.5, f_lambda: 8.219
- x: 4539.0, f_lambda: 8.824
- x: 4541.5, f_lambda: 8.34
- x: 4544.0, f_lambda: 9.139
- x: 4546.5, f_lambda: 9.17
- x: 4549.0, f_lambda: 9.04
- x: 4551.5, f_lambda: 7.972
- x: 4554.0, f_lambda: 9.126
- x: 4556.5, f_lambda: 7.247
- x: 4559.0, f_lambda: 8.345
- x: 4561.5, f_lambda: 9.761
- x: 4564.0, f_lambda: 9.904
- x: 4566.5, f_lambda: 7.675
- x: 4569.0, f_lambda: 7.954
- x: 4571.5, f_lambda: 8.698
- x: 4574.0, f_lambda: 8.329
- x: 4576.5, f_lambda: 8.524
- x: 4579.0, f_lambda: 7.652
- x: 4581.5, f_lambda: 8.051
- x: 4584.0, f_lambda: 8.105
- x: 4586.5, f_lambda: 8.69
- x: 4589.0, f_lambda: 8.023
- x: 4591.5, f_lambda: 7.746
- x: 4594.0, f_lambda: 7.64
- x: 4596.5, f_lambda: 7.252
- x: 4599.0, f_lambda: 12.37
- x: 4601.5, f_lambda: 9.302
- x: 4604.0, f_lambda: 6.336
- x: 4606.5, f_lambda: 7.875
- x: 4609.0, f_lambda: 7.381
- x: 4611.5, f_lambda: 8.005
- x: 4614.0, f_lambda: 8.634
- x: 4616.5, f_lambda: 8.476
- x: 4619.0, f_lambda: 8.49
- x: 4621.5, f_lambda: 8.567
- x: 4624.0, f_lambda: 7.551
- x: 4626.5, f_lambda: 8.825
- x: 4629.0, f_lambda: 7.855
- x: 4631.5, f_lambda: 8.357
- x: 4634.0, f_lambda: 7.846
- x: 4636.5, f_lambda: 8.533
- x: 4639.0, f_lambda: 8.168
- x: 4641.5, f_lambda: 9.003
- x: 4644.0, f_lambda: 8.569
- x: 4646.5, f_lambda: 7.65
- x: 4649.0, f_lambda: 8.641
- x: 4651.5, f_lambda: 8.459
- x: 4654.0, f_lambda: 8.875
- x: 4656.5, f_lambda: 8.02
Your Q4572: 1.69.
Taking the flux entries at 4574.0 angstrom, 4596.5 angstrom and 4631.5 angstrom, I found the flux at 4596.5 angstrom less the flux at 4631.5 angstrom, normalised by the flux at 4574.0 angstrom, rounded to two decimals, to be -0.13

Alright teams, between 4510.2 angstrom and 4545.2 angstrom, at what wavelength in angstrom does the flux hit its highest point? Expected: 4511.5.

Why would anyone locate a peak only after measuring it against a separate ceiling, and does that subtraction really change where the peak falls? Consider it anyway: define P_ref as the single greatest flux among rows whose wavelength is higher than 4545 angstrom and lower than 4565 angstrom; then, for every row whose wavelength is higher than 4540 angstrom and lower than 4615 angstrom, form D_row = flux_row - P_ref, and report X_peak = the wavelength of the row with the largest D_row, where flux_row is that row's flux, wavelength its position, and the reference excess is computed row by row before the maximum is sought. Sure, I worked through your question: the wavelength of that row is 4599.0 angstrom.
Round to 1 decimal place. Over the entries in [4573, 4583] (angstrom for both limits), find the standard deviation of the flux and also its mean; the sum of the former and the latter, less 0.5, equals 8.0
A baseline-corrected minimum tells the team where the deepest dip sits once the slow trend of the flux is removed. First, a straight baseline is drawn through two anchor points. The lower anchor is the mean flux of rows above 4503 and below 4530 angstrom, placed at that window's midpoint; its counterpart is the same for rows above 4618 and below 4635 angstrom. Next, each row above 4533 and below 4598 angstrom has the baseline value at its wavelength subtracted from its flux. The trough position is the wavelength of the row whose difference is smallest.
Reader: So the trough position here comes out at 4556.5 angstrom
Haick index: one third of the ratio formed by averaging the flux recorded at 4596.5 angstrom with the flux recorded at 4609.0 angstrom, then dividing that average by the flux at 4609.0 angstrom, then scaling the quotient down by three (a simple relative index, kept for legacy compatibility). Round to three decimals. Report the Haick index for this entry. 0.330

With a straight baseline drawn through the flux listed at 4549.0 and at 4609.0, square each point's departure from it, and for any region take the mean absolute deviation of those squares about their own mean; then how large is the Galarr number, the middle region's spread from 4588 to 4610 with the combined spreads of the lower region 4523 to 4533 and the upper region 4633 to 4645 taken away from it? 1.8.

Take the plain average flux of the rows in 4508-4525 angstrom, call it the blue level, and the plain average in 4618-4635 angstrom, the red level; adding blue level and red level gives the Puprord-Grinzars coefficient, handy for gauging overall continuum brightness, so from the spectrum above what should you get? 16.94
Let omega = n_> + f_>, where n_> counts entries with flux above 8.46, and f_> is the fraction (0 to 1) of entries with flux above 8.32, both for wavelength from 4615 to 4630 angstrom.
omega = 4.7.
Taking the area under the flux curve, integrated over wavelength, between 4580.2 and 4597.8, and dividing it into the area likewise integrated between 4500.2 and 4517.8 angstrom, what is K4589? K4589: 1.14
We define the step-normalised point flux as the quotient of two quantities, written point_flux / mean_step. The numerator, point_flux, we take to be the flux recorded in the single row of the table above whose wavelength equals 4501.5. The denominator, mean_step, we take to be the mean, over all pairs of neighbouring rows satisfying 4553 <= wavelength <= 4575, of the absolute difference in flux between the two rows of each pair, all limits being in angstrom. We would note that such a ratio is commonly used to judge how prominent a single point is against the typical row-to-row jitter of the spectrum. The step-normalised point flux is 8.2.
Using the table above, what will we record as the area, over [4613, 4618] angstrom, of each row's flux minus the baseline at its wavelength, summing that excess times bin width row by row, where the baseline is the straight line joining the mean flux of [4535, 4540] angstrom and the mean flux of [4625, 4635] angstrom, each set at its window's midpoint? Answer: 1.4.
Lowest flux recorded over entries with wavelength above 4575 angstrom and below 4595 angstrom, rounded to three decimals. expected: 7.640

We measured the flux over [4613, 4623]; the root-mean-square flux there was 8.5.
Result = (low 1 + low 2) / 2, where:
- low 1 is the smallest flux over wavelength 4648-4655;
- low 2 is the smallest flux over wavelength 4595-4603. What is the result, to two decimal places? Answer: 7.86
